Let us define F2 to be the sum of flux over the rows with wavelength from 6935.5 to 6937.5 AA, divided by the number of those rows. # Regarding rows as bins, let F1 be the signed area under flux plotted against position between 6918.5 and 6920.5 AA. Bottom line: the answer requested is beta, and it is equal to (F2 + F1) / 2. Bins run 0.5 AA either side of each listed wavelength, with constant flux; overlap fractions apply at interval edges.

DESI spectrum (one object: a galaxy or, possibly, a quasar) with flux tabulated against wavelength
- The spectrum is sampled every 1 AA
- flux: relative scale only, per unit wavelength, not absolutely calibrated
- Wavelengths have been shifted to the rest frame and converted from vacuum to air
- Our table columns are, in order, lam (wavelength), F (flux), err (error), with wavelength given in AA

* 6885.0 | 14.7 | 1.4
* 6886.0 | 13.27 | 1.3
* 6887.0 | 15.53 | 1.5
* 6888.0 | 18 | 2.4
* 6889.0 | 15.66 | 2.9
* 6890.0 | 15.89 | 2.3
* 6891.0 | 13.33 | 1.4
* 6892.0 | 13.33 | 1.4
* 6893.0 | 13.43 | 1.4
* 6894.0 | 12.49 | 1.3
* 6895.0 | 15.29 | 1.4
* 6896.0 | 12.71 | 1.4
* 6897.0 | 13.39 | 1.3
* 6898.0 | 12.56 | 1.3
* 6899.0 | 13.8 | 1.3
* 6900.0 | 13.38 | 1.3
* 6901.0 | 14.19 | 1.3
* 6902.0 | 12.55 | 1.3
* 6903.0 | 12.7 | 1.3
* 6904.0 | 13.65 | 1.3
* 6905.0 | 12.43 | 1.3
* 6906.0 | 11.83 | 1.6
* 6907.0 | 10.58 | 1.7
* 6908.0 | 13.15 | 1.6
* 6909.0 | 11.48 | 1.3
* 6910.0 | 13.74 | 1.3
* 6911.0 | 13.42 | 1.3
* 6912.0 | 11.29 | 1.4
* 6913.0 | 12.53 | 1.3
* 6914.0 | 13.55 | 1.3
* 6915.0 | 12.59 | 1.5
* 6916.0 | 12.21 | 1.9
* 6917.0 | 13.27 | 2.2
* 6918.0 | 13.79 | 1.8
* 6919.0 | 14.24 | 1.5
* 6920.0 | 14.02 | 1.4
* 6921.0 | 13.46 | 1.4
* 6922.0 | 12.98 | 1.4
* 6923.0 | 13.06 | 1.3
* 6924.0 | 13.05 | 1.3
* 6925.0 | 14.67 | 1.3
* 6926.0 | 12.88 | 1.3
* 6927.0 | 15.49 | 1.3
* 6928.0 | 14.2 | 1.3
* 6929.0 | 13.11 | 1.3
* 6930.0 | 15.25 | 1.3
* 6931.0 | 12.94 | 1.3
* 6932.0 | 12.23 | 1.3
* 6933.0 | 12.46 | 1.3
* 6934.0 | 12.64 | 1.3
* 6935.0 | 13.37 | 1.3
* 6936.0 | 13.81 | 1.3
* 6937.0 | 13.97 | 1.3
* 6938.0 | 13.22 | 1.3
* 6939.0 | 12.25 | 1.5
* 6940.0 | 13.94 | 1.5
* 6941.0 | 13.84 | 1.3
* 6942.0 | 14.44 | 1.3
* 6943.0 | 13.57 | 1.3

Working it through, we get 21.1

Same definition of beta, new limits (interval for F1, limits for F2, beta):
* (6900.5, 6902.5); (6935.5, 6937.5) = 20.3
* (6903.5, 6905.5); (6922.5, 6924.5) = 19.6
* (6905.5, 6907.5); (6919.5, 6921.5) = 18.1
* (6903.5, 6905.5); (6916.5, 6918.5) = 19.8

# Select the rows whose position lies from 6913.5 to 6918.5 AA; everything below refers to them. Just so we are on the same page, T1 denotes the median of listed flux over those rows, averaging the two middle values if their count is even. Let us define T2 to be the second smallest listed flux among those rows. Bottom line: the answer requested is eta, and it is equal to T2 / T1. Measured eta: 0.949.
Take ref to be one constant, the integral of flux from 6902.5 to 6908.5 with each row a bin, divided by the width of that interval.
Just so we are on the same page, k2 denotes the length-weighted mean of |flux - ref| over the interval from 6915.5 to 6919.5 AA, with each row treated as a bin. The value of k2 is 1.1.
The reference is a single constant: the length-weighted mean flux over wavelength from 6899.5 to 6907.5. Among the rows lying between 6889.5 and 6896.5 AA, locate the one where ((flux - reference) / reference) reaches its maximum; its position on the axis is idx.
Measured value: 6890.0 AA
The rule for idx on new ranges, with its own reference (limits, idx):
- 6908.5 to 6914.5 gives 6910.0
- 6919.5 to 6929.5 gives 6927.0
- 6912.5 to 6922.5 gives 6919.0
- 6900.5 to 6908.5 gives 6901.0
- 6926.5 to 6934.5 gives 6927.0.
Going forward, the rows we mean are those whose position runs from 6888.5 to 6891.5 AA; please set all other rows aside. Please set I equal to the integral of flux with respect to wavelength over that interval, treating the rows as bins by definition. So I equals 45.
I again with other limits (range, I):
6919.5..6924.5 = 67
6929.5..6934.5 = 66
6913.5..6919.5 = 80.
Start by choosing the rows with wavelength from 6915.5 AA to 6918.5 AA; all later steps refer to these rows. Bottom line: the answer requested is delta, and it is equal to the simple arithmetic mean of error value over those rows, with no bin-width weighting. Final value 1.97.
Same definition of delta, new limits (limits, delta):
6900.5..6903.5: 1.30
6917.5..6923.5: 1.47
